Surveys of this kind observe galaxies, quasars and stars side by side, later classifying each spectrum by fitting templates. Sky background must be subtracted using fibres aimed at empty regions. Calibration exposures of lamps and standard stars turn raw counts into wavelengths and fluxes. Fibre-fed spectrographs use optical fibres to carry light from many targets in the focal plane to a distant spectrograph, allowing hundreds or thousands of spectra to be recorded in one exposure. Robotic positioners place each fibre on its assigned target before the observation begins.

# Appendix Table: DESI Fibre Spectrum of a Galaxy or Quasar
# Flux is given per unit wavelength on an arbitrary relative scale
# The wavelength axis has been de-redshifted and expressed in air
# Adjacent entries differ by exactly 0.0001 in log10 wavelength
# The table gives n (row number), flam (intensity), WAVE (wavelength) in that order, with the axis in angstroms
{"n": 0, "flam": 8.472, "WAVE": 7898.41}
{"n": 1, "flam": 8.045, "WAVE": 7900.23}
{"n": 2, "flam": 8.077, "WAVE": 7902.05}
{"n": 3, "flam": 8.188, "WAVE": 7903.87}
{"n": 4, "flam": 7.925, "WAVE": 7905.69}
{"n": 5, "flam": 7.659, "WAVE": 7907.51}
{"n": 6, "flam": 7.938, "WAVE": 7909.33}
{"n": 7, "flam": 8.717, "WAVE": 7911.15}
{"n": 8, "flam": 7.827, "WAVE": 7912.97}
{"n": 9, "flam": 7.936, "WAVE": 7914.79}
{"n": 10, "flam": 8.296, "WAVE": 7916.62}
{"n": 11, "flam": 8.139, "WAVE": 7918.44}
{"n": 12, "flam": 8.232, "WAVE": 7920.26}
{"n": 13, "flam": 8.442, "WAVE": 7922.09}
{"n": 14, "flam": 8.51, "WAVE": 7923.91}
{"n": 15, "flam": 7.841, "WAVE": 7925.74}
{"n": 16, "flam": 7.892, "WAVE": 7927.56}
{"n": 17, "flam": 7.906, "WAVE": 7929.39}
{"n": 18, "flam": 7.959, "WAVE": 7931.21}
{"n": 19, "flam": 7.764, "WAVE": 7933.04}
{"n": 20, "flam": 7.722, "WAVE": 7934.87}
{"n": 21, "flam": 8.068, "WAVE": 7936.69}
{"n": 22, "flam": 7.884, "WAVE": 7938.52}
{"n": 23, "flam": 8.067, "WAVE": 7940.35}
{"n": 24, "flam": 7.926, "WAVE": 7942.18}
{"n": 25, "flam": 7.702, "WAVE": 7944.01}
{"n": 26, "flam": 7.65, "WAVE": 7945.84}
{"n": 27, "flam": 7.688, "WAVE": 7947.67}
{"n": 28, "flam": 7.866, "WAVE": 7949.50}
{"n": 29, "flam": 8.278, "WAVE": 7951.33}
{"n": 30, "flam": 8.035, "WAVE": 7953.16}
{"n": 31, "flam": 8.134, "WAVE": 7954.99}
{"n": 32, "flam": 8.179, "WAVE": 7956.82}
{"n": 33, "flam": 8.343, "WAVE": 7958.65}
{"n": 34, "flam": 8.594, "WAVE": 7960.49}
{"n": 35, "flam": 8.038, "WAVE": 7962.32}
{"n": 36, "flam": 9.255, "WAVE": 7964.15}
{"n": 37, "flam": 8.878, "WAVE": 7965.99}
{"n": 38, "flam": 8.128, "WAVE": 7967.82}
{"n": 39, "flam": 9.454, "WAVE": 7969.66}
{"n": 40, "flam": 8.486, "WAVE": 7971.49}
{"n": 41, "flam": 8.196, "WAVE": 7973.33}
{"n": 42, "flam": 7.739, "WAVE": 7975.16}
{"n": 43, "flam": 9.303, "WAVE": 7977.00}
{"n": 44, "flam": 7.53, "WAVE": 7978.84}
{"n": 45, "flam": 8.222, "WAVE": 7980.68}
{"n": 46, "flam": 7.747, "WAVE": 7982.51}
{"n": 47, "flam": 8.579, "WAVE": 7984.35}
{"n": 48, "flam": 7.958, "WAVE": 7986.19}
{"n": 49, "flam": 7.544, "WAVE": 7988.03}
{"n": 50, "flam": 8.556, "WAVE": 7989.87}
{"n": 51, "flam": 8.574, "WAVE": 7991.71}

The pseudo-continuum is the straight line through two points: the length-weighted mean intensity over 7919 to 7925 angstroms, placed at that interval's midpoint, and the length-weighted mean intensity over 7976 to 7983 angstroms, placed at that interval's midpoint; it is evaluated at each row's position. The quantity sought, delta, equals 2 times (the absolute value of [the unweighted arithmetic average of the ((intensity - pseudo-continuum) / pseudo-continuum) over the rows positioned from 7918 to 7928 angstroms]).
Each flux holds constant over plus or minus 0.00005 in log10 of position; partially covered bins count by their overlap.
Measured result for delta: 0.04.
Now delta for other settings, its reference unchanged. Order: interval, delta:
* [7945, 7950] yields 0.14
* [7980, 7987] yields 0.02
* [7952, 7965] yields 0.02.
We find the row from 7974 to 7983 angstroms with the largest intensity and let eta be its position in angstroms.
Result 7977.00 angstroms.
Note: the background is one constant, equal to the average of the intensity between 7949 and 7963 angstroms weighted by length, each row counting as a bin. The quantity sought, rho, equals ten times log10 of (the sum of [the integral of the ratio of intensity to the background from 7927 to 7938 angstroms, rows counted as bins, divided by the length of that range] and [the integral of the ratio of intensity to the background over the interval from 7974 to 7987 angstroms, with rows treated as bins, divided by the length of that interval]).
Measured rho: 2.92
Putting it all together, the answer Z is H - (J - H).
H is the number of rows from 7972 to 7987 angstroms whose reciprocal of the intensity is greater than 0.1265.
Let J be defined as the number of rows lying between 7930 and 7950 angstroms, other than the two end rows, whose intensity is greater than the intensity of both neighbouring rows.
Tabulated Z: 4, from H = 3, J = 2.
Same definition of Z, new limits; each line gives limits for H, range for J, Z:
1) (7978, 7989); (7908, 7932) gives 3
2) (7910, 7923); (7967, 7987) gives -2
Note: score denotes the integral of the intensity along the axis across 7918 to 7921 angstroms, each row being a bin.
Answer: 24.6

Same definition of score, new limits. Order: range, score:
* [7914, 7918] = 32.5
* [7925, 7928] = 23.6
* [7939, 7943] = 31.9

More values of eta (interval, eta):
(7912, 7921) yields 7916.62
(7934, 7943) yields 7936.69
